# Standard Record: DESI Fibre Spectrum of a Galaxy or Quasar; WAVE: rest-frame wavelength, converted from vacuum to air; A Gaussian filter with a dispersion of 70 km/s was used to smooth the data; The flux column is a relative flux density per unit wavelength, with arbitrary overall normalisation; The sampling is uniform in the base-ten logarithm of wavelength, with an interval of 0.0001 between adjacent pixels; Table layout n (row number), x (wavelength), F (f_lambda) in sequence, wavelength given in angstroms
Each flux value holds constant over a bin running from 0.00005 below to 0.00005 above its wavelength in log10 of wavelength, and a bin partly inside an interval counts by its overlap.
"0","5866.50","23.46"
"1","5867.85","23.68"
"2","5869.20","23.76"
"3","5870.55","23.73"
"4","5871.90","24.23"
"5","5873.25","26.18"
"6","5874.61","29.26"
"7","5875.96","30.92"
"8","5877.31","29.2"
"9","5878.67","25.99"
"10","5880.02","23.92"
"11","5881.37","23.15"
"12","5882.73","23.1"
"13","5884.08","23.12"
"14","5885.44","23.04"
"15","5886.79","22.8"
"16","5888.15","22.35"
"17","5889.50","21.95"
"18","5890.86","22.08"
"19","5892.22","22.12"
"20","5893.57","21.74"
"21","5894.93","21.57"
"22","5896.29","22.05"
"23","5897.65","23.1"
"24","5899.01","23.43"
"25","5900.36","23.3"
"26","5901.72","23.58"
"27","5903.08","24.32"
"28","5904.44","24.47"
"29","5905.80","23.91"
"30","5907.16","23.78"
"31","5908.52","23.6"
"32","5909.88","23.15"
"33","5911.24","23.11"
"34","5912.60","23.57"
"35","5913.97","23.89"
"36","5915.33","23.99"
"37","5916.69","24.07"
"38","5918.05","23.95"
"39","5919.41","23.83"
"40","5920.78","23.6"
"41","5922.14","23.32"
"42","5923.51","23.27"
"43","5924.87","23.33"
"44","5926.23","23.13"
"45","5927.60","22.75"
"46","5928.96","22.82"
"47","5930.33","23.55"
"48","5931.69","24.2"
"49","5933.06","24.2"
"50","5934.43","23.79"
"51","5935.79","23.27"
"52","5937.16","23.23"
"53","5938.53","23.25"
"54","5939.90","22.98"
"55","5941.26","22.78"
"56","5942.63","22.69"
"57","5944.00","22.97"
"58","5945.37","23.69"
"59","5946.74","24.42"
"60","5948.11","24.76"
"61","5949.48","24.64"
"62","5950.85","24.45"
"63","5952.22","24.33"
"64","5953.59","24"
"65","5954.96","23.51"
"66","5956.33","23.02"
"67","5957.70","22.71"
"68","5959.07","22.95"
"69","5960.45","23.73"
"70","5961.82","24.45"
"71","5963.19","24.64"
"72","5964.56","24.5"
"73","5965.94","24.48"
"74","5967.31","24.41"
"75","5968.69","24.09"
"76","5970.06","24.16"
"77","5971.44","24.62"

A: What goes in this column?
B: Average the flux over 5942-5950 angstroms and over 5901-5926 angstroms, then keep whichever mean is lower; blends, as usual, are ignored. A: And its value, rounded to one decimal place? 23.7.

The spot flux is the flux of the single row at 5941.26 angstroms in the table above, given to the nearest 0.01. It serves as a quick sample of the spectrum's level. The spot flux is 22.78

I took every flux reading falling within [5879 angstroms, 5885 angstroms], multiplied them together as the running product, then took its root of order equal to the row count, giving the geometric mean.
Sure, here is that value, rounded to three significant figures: 23.3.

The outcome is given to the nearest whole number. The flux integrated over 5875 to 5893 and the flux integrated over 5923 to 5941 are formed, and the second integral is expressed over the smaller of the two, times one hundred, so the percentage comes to 100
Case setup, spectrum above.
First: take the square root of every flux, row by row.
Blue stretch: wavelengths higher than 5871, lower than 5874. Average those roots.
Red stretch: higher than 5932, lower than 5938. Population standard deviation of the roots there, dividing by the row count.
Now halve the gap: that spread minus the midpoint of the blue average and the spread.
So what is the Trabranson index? -2.49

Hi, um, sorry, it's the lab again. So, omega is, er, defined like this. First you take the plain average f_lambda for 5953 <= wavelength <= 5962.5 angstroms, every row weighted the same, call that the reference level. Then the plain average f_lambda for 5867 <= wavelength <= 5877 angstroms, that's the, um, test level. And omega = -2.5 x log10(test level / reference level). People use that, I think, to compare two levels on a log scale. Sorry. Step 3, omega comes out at -0.11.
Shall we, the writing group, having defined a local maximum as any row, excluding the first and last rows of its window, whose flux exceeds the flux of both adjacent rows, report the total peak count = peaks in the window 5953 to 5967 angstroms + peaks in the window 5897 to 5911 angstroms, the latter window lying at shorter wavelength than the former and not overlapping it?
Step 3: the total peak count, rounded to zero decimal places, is 3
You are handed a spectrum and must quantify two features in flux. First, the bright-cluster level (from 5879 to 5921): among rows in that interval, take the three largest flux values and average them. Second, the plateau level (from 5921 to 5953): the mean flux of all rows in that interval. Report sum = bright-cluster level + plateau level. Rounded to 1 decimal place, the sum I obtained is 47.8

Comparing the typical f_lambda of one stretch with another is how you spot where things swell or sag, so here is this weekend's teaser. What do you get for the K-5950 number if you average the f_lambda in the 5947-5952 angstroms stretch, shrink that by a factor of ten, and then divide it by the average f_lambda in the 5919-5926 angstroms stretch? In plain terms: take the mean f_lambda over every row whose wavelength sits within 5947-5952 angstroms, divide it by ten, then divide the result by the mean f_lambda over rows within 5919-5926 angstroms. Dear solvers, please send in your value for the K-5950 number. 0.1049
